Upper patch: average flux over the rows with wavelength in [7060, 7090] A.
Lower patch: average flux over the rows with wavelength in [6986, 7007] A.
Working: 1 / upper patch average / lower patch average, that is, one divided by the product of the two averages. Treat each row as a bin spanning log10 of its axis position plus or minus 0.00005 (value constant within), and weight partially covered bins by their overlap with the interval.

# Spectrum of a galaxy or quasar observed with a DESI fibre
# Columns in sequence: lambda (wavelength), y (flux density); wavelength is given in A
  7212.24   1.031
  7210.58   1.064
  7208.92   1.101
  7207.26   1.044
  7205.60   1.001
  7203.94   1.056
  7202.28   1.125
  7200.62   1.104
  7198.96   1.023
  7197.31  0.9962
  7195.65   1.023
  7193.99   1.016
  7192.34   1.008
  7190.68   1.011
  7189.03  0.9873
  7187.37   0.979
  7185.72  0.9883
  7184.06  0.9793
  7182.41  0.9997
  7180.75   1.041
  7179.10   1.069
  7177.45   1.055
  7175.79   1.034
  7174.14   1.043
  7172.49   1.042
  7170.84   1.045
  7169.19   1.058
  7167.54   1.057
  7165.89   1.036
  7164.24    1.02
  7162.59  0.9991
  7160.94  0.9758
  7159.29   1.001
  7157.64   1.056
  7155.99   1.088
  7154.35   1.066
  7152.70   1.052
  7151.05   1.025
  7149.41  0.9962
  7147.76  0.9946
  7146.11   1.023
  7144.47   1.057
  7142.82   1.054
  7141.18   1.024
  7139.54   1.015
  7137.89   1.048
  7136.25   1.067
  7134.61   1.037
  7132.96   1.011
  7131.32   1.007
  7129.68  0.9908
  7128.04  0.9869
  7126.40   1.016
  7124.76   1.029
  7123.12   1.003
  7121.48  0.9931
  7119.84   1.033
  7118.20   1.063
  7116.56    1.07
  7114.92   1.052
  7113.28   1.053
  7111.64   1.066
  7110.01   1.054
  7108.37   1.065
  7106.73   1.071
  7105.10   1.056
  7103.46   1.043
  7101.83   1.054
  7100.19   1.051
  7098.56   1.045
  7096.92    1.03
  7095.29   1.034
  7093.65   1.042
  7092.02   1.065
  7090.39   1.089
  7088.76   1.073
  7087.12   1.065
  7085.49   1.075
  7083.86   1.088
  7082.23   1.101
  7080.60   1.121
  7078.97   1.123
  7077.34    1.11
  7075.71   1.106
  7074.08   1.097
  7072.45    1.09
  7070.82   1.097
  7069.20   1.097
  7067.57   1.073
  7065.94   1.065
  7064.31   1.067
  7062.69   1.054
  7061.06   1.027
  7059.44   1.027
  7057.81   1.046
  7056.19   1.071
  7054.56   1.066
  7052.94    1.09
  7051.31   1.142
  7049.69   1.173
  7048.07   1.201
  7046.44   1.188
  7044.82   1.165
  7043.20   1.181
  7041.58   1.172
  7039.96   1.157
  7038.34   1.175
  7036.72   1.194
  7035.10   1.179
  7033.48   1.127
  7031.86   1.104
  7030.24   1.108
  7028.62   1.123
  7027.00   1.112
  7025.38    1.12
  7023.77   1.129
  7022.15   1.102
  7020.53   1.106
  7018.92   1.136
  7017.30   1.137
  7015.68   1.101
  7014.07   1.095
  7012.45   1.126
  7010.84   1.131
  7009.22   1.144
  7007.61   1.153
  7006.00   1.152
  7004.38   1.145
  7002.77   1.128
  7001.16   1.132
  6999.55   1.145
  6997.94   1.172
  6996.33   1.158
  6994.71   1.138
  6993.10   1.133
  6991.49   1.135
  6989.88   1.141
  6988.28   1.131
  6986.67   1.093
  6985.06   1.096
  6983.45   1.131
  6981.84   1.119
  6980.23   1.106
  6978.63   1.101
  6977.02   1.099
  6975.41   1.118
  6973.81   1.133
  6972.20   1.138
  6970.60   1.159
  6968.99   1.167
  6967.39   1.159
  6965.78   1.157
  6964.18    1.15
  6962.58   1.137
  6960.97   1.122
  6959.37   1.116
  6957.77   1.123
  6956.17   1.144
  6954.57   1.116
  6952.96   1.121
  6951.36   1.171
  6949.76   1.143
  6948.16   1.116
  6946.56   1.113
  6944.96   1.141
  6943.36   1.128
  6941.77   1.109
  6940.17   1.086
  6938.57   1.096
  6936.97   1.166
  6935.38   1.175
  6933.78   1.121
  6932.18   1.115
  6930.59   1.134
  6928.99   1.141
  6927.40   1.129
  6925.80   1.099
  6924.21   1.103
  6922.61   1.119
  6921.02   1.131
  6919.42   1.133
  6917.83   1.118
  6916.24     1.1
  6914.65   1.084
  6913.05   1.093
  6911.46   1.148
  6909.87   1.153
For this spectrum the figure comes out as 0.809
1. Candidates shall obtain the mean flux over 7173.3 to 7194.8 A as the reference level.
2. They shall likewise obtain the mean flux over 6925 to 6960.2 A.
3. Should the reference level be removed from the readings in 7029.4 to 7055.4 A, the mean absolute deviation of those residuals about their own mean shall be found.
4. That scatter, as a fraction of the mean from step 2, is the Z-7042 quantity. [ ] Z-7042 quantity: 0.030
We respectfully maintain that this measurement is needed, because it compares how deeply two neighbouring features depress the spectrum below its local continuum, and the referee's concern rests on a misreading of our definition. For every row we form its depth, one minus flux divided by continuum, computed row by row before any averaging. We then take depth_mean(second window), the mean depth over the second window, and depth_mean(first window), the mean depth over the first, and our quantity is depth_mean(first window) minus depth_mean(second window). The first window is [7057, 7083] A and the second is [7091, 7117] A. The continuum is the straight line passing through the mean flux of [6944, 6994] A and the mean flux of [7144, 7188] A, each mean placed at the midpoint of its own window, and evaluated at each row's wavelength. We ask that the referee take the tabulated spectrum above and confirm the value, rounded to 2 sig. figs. -0.010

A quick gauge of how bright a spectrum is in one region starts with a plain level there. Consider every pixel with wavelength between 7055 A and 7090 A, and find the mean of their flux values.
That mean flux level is 1.080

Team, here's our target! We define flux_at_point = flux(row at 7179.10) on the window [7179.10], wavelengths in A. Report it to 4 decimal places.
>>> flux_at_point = 1.0690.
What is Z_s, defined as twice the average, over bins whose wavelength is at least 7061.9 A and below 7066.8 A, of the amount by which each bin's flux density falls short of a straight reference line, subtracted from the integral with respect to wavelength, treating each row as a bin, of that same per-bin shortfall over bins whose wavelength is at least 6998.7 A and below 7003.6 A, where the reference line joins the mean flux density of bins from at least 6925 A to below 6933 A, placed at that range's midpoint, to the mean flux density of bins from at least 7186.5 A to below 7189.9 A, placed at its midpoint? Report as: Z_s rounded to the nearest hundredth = -0.22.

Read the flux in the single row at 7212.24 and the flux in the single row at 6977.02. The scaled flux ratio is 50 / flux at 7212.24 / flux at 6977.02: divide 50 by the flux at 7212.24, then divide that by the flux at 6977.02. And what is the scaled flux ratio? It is 44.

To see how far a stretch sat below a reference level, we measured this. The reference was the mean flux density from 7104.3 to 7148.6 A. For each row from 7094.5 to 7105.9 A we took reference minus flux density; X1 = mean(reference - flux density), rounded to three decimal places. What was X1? -0.010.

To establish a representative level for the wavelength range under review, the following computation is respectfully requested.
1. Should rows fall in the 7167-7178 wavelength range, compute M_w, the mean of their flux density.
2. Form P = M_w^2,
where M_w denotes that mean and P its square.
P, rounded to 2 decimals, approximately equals 1.10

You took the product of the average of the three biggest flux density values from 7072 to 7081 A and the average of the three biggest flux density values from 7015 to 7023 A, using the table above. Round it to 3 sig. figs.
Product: 1.26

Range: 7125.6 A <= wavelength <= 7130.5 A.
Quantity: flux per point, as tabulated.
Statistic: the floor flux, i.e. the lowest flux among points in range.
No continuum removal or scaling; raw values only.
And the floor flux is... 0.9869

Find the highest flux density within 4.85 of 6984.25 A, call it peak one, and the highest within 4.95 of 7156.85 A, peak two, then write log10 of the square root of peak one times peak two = 0.045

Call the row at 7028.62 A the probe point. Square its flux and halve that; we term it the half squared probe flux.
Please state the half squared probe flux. 0.63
